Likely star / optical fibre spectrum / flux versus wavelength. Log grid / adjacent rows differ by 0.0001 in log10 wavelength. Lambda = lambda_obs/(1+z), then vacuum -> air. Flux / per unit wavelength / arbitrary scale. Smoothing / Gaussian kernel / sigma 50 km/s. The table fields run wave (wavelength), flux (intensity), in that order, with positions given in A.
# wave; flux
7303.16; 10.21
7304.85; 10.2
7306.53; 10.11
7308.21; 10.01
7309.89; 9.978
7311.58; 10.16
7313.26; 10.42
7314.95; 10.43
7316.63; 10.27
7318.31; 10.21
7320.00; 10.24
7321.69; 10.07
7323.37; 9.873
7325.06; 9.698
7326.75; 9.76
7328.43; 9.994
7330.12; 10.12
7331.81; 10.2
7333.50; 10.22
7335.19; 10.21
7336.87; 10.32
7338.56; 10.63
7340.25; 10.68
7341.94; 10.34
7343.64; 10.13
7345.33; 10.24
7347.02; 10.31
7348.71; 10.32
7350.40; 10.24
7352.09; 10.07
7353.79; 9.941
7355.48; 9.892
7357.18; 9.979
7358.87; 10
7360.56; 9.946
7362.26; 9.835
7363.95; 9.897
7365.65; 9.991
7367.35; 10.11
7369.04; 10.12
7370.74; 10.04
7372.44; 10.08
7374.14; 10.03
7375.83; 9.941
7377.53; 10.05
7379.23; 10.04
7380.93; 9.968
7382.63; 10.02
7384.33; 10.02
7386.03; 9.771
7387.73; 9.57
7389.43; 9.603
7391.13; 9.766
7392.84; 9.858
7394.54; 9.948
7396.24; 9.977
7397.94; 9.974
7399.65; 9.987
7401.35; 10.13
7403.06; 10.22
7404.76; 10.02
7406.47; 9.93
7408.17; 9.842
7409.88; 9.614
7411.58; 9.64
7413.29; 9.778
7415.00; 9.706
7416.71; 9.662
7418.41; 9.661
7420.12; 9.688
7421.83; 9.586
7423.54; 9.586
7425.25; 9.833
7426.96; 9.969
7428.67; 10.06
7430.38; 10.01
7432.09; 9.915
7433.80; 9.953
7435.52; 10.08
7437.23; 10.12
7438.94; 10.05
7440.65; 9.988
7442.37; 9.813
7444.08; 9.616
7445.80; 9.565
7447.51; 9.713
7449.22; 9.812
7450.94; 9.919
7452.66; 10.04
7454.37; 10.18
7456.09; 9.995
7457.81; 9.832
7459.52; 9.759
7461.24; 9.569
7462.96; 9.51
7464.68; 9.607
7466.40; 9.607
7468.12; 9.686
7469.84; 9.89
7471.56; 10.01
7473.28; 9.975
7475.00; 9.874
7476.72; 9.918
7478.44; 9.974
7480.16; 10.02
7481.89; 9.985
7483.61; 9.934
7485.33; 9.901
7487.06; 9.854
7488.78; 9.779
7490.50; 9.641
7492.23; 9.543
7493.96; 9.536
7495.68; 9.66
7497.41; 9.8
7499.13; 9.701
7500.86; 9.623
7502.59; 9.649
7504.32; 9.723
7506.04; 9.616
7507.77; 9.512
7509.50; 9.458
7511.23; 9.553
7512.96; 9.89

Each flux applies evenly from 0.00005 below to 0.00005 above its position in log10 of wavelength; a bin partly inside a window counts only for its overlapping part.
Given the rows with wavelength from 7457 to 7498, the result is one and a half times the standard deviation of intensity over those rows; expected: 0.25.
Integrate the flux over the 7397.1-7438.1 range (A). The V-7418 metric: 405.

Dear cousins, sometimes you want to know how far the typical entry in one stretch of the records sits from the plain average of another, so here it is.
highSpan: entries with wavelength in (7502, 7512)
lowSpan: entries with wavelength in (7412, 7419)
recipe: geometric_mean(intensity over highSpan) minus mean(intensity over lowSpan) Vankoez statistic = -0.1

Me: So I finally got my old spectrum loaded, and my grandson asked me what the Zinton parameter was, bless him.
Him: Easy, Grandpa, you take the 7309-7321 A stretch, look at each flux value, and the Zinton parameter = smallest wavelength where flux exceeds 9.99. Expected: 7311.58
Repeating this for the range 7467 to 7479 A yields 7471.56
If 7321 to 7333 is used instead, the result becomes 7321.69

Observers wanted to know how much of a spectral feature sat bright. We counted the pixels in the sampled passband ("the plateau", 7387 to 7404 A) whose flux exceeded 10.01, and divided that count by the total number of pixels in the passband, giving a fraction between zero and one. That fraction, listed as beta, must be 0.20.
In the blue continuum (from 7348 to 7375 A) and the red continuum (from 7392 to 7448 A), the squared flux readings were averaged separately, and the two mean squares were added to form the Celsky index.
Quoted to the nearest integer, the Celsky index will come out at 198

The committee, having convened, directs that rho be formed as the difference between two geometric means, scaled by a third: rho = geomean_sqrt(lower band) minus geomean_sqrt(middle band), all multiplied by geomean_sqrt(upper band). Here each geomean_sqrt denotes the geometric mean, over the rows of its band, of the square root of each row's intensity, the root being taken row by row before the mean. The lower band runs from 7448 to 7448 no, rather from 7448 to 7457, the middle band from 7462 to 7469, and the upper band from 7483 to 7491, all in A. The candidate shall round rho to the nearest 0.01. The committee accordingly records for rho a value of 0.19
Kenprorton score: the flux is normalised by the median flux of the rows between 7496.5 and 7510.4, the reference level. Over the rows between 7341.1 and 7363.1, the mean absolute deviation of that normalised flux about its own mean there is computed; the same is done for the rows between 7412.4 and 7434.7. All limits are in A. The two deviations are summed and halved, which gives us 0.016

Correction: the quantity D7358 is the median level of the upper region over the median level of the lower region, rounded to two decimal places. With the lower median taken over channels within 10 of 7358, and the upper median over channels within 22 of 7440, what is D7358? 0.99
